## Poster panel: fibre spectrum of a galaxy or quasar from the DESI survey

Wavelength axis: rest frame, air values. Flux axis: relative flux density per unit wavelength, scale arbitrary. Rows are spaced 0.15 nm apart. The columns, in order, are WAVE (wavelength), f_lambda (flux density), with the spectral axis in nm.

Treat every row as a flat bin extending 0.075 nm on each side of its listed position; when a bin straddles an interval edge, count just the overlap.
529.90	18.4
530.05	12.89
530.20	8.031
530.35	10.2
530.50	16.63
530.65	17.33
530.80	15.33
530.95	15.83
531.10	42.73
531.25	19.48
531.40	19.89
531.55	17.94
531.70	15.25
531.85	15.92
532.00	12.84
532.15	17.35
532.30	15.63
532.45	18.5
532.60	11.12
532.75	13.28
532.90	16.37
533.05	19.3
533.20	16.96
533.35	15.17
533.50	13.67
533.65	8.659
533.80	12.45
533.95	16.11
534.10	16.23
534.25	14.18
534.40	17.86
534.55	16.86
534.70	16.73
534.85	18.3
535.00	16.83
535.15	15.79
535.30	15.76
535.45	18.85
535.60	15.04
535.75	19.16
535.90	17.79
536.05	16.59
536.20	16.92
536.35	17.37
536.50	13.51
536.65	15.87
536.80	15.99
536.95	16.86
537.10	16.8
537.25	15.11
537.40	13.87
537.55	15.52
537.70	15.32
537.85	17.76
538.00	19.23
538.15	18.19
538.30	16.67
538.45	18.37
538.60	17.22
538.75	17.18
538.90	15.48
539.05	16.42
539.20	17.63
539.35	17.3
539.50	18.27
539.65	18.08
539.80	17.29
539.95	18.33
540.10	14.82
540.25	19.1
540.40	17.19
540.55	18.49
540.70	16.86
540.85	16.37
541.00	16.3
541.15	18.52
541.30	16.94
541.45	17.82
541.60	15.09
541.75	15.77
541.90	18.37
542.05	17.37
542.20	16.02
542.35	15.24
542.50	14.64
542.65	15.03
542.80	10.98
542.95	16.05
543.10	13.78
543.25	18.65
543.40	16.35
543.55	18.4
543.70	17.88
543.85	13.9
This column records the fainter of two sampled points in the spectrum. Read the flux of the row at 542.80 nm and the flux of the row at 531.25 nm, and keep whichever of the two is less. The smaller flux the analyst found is 11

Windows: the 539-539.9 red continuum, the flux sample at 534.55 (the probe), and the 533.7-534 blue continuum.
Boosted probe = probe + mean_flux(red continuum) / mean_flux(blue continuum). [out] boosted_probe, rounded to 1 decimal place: 18.1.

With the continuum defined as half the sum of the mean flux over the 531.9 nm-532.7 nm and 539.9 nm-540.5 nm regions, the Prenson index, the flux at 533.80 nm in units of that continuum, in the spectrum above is 0.77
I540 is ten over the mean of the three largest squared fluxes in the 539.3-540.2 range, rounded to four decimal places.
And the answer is 0.0301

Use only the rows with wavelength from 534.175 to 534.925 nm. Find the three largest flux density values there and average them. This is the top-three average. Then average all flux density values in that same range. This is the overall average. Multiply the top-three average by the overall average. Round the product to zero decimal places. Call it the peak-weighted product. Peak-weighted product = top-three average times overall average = 297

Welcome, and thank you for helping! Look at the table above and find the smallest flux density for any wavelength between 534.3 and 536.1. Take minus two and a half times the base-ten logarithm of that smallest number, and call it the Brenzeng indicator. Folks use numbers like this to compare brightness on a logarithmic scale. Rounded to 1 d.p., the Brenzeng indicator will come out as -2.9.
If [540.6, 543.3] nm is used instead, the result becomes -2.6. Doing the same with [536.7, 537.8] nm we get -2.9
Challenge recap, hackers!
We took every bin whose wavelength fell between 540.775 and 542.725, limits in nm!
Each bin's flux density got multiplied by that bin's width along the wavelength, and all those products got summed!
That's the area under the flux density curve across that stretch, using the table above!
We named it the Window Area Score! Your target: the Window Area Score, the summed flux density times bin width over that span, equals 32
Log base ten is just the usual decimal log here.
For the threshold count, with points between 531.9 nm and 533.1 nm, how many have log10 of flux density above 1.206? 4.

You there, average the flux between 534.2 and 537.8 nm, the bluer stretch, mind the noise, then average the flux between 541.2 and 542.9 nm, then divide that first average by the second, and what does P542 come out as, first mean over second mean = 1.04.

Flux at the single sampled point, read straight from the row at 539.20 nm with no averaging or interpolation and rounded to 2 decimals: 17.63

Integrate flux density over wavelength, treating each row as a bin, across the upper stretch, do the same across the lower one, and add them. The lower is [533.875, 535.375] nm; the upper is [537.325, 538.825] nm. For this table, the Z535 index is 50.1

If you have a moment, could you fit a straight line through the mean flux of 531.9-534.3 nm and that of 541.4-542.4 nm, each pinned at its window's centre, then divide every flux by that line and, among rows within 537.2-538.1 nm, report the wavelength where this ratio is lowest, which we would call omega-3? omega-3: 537.40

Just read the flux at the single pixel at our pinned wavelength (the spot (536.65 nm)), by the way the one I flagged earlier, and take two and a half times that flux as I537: 40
